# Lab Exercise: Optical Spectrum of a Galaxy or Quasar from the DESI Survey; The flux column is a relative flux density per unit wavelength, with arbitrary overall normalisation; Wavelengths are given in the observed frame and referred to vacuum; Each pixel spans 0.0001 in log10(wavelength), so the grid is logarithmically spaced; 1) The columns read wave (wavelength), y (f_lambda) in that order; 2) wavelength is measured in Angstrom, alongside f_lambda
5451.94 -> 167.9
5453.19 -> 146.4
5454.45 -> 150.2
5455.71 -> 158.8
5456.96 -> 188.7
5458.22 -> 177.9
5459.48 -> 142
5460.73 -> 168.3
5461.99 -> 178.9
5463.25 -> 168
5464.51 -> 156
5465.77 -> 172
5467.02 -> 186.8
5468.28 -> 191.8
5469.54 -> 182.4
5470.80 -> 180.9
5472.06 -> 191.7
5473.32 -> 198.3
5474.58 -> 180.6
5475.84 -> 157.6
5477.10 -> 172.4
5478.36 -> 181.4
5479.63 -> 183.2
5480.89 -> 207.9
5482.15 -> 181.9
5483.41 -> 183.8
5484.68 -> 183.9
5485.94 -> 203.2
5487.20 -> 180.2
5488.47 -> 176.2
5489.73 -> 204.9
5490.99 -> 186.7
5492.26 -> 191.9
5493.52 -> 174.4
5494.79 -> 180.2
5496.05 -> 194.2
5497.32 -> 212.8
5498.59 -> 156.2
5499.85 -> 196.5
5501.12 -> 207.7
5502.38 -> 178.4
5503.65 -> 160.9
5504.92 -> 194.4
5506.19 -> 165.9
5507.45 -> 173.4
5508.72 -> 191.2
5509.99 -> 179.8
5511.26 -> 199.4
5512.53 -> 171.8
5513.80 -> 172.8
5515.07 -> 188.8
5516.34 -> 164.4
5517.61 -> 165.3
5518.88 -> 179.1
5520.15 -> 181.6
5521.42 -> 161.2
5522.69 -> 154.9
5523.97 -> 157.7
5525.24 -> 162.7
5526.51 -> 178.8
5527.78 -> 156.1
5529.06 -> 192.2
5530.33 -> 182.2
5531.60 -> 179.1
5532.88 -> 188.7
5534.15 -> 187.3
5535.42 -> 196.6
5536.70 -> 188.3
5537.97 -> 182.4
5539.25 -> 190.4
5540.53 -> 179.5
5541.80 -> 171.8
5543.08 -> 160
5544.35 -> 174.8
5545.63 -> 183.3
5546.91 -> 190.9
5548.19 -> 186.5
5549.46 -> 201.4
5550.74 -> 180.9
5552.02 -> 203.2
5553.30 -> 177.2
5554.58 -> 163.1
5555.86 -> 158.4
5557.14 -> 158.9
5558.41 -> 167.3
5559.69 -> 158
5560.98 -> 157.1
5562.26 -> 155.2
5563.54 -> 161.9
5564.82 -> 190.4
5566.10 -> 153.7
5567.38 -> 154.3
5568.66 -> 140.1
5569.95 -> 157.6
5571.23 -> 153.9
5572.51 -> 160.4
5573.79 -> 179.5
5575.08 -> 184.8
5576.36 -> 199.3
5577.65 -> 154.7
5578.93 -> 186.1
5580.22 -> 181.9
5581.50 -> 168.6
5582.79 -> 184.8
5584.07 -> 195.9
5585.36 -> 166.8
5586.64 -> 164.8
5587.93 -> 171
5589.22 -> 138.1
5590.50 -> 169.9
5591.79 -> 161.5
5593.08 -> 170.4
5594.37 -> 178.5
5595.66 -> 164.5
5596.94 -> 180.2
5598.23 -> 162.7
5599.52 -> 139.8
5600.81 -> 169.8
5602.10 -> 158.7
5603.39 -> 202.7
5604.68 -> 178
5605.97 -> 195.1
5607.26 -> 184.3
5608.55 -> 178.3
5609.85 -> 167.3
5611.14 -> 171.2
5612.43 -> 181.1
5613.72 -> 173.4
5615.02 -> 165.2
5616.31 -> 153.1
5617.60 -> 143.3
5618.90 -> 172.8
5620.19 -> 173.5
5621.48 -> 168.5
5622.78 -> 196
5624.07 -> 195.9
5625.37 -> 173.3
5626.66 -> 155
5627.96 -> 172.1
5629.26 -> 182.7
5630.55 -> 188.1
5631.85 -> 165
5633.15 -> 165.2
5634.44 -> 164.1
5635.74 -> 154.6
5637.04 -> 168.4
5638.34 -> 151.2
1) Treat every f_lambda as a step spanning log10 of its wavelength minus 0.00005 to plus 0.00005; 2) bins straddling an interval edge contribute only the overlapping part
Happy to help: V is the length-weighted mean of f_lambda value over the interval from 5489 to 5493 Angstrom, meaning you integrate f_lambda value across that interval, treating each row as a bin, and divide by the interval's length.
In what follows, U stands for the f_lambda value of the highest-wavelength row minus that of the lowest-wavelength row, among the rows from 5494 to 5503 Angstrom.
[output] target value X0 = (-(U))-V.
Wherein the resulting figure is -192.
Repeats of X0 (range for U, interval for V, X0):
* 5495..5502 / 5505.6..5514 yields -193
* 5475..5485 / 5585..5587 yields -193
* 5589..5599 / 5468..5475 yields -212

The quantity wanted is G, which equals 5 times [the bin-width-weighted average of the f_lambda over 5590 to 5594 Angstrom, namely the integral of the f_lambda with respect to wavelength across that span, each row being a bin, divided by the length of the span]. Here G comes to 838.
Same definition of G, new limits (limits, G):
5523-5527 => 824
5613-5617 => 820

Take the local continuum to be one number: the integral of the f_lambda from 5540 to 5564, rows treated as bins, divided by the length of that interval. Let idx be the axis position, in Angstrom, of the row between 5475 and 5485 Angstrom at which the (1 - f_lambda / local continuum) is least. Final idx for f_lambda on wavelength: 5480.89 Angstrom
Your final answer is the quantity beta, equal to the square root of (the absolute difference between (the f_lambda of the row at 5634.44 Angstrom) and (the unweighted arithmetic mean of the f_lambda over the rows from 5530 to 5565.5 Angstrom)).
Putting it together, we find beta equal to 3.7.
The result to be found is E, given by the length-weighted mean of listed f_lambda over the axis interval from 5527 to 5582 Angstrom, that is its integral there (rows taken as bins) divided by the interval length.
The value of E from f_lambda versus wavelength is 174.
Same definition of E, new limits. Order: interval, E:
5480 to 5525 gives 182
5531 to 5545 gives 182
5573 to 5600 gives 172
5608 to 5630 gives 172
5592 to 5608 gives 173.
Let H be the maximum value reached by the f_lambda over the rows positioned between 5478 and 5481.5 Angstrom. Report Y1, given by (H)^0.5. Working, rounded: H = 207.9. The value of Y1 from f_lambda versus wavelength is 14.4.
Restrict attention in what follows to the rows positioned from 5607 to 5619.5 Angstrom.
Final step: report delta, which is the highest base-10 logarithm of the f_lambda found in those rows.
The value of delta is 2.27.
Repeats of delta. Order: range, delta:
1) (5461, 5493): 2.32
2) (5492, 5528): 2.33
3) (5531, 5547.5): 2.29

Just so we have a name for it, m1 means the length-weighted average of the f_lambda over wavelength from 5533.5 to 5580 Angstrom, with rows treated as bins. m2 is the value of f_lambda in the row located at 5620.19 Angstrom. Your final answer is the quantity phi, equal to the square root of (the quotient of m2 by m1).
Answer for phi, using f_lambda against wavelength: 1.00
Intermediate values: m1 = 174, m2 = 173.5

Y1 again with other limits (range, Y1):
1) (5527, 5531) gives 13.9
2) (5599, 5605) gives 14.2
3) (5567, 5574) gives 13.4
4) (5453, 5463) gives 13.7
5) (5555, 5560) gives 12.9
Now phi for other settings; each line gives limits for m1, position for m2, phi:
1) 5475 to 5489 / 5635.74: 0.92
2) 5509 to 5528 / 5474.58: 1.02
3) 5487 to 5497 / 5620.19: 0.96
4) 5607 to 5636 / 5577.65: 0.95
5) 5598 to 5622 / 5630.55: 1.05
